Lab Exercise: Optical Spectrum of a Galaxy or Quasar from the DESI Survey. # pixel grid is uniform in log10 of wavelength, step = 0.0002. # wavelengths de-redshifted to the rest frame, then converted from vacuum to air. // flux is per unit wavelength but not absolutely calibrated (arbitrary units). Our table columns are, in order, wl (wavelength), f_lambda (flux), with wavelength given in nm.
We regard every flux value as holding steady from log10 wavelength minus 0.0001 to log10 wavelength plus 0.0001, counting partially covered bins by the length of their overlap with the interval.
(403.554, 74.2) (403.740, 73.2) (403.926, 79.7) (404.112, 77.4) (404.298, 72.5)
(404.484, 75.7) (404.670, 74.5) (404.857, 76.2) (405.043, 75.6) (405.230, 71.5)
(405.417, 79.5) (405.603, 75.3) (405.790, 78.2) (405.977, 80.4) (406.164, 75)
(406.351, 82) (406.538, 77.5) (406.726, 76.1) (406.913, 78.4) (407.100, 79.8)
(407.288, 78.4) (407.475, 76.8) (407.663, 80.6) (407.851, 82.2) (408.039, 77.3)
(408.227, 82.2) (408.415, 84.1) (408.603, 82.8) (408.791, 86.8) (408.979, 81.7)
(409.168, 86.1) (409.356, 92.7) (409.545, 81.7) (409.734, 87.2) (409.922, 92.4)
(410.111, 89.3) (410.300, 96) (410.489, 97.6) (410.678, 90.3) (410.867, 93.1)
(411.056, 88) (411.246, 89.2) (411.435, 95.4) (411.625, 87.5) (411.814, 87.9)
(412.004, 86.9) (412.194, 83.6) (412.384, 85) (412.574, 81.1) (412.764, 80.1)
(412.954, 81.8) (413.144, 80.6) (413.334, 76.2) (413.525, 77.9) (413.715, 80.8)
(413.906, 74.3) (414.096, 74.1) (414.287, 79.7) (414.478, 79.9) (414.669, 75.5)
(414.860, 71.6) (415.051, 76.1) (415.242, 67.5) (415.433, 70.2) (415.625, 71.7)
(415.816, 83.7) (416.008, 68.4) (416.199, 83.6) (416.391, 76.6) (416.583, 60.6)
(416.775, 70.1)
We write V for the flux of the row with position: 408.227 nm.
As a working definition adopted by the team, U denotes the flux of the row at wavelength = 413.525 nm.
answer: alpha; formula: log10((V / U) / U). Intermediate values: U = 77.9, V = 82.2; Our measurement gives -1.87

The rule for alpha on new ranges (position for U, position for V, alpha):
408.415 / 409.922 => -1.88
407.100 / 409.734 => -1.86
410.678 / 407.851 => -2.00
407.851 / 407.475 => -1.94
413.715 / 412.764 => -1.91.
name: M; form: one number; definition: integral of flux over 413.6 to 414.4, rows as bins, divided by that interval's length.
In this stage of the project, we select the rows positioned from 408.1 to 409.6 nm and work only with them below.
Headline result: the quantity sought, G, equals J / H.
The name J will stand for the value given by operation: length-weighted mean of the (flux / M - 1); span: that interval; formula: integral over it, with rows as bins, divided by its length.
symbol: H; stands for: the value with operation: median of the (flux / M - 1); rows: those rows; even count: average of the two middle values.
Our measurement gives 1.2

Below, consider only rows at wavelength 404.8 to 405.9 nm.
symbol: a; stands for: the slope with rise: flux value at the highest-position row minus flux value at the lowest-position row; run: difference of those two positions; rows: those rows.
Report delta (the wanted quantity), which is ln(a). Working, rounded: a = 2.1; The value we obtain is 0.76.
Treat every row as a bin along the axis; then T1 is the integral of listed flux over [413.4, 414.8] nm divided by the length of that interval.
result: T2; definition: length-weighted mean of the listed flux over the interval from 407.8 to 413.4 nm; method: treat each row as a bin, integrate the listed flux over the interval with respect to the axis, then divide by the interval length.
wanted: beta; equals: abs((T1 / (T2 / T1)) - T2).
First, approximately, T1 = 77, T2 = 86.3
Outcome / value 17.2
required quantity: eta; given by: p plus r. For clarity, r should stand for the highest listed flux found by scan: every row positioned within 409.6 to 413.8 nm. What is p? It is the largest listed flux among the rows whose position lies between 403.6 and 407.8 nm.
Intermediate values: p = 82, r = 97.6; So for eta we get 180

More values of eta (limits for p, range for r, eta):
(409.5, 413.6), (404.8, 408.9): 184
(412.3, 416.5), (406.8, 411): 183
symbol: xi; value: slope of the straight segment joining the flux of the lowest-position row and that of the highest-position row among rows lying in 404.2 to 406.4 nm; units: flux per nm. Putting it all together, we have 5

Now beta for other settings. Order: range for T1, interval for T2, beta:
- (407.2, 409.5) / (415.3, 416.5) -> 15.5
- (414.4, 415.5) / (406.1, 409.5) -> 14.7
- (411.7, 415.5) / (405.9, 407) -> 0.9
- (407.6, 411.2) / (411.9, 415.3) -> 17.7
